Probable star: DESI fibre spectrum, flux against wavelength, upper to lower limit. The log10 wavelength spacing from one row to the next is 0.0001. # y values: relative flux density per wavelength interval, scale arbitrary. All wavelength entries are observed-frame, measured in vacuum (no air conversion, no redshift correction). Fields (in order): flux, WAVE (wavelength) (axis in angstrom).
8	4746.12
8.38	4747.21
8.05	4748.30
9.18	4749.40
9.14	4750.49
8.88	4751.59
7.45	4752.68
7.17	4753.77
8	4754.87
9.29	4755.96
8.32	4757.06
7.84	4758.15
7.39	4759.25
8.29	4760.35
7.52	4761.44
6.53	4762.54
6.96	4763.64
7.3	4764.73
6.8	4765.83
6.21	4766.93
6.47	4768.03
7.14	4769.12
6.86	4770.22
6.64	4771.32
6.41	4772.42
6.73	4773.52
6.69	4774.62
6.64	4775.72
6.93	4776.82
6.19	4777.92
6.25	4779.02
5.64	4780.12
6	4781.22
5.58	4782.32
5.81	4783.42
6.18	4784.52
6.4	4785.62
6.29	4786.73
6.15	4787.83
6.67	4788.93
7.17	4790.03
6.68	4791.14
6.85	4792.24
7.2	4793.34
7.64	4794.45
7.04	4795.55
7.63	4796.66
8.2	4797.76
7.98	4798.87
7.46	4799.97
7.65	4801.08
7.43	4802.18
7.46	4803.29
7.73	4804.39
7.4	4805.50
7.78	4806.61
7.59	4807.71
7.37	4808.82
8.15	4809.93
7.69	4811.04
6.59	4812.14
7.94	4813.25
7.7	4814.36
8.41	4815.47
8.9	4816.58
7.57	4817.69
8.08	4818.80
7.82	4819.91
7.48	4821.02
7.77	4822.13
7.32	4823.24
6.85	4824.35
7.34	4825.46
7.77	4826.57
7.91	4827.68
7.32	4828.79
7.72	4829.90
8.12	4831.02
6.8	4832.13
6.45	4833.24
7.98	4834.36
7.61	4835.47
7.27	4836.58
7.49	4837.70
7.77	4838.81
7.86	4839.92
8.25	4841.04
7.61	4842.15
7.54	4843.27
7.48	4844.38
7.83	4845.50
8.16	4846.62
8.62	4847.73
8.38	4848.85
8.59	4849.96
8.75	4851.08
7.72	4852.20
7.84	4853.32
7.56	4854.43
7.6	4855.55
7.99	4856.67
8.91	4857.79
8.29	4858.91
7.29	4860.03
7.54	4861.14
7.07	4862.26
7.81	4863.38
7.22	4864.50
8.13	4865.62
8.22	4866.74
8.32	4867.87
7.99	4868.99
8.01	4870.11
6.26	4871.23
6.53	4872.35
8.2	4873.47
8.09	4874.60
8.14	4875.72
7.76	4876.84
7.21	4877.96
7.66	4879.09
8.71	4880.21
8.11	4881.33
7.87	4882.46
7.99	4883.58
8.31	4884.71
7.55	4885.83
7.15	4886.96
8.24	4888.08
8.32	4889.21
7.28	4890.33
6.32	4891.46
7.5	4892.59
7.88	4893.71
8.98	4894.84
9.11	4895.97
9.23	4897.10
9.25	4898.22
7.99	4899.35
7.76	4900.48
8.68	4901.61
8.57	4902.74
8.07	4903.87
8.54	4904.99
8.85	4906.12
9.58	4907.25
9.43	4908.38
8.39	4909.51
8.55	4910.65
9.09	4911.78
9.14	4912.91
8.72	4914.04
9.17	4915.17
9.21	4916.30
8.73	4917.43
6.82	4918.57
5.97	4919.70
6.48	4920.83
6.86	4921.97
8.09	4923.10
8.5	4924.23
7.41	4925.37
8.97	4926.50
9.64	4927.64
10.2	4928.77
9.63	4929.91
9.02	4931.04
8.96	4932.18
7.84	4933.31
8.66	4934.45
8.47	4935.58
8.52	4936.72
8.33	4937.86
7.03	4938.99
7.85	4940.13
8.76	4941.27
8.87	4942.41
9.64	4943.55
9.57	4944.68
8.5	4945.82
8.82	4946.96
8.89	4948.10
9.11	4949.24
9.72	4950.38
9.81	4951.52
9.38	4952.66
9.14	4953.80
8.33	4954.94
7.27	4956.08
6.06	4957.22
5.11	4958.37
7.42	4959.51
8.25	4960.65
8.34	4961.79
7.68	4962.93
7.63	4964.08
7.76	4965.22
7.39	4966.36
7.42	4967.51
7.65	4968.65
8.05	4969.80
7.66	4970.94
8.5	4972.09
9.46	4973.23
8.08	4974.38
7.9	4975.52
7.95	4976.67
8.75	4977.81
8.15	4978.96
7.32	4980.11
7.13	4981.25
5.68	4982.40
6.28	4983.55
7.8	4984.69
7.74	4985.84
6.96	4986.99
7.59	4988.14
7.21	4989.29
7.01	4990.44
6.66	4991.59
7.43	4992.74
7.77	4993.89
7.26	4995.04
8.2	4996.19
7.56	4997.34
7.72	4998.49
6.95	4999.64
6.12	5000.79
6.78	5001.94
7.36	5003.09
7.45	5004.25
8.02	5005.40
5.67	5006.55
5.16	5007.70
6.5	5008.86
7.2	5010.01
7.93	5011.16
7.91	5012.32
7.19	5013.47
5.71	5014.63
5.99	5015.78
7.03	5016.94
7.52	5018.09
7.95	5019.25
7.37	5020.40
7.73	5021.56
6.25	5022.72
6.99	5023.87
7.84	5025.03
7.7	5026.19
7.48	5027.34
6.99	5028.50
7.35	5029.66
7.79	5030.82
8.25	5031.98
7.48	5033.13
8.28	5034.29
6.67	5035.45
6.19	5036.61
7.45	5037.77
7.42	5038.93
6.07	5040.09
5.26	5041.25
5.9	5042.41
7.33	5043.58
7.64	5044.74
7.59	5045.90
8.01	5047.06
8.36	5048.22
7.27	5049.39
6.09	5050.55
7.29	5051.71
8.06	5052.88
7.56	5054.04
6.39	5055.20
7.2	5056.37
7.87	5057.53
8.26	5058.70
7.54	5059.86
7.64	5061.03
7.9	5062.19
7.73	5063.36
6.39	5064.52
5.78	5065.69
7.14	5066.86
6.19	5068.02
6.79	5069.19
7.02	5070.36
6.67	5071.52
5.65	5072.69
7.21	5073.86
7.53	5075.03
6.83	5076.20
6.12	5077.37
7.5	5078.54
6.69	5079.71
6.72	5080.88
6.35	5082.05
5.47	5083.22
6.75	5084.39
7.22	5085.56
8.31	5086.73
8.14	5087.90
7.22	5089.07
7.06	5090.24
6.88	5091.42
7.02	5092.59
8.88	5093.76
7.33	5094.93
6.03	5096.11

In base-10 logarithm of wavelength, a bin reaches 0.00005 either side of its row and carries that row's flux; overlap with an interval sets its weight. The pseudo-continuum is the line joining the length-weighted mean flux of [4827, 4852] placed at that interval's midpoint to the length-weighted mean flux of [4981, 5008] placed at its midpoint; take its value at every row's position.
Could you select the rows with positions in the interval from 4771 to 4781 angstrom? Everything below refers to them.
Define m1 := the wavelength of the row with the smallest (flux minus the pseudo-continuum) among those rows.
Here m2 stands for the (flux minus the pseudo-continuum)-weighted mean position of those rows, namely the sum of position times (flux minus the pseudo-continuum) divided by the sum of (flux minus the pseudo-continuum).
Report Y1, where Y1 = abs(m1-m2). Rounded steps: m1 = 4780.12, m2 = 4776.1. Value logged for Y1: 4.0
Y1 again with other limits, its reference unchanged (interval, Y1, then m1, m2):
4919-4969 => 15.5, 4958.37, 4942.9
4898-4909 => 3.7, 4900.48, 4904.2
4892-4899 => 3.9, 4892.59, 4896.5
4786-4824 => 8.0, 4787.83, 4795.8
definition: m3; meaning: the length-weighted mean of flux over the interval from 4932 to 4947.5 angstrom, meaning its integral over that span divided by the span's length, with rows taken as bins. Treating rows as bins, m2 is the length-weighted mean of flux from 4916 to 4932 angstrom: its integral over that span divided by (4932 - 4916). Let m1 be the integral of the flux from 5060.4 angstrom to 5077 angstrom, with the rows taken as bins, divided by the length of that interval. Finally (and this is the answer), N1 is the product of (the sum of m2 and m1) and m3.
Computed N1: 129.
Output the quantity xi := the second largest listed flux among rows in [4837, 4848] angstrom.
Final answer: 8.25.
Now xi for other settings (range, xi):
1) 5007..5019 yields 7.91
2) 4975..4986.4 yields 8.15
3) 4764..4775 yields 7.14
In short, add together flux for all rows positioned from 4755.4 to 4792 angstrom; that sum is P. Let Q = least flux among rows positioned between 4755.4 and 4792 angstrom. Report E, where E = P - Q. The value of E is 218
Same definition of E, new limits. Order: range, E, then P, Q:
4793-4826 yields 223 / 229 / 6.59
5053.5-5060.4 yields 38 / 45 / 6.39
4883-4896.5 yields 88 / 95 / 6.32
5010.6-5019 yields 44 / 49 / 5.71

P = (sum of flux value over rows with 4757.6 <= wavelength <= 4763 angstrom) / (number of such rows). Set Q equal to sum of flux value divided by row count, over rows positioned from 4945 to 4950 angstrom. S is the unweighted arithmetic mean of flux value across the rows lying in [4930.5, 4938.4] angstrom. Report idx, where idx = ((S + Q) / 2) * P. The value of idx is 65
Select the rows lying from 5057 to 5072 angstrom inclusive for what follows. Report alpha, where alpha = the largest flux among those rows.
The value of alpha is 8.26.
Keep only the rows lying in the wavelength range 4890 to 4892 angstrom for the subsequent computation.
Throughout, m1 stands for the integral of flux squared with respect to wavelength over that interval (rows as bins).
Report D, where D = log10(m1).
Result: 2.0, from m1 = 91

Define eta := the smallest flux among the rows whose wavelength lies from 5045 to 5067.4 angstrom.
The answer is 5.78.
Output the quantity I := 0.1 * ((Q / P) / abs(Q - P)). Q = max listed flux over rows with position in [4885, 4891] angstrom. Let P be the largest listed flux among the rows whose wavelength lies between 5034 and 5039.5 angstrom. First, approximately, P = 8.28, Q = 8.32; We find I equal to 2.51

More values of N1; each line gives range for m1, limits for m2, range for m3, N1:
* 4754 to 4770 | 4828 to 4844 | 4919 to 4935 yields 124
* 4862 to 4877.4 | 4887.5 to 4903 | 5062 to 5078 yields 108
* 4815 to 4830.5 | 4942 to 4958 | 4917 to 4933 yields 135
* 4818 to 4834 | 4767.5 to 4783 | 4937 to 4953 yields 123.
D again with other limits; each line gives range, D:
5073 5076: 2.2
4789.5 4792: 2.1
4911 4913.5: 2.3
